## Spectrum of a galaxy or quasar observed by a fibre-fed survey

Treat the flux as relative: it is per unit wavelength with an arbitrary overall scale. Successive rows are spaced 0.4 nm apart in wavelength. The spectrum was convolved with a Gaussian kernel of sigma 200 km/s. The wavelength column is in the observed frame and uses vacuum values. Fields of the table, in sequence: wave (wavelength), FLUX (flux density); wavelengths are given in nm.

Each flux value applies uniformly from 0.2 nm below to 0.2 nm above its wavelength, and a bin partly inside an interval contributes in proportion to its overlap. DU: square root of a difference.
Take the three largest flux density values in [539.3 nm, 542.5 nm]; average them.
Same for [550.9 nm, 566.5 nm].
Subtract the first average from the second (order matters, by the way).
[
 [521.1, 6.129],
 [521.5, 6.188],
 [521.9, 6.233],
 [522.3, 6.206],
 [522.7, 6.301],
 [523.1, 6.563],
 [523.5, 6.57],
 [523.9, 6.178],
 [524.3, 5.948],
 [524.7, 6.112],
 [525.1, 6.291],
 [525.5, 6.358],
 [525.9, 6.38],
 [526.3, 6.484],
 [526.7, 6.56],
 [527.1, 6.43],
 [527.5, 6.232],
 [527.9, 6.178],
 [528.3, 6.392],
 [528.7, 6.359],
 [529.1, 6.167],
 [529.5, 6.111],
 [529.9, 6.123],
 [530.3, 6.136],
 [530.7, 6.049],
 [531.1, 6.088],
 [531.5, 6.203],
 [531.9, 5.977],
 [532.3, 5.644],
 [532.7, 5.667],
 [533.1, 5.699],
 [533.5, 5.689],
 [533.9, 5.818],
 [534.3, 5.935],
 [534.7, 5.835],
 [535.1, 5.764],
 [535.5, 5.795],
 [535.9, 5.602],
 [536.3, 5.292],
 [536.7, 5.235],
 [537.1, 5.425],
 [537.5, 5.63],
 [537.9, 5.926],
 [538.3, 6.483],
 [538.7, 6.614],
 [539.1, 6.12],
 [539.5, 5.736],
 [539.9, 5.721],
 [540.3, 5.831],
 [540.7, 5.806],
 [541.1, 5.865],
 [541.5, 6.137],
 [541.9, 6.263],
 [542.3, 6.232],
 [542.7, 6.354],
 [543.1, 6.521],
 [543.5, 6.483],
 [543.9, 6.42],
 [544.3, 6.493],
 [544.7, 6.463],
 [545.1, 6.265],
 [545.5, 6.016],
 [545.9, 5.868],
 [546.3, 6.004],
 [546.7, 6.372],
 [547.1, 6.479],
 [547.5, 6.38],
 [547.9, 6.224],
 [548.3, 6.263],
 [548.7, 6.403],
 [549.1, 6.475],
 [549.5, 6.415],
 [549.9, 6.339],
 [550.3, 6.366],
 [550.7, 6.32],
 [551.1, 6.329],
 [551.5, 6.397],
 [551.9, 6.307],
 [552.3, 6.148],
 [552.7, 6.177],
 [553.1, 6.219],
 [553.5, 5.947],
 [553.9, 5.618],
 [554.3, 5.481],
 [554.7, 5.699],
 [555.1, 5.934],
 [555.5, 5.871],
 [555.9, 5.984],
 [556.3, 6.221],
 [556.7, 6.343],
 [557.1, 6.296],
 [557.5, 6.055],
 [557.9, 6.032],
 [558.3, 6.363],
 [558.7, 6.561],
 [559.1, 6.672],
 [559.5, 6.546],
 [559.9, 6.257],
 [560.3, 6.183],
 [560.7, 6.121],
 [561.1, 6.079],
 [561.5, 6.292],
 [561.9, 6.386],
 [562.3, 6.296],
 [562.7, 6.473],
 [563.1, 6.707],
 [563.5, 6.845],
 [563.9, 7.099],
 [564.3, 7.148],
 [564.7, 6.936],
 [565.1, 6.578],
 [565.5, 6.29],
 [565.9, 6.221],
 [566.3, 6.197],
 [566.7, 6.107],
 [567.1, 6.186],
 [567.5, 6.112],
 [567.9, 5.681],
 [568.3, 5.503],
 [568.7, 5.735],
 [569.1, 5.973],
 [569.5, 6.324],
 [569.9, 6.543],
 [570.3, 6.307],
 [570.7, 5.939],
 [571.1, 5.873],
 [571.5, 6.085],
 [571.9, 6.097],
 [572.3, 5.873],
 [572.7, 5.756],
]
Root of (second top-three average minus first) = 0.92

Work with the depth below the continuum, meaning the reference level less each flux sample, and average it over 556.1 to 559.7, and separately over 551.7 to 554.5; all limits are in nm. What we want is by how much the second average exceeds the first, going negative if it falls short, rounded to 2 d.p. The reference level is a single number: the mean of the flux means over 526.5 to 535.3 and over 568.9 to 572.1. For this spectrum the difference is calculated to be 0.36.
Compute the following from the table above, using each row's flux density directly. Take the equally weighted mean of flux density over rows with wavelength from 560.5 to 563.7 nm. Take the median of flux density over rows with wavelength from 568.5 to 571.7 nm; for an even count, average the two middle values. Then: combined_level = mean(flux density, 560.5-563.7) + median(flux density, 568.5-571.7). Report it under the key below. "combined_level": 12.4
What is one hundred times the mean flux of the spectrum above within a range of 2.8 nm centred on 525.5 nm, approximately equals 630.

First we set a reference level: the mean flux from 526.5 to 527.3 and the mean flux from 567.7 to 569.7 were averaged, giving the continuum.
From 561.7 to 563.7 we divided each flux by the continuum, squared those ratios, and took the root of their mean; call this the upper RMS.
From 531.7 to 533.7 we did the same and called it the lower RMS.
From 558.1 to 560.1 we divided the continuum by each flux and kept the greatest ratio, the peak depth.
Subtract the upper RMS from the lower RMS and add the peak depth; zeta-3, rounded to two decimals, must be 0.85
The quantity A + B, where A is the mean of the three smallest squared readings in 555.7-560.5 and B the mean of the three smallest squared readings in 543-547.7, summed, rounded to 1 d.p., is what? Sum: 71.8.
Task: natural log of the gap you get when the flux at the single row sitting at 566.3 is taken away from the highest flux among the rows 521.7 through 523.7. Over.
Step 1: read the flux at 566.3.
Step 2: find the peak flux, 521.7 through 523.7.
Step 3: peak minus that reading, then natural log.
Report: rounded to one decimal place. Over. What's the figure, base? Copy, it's -1.0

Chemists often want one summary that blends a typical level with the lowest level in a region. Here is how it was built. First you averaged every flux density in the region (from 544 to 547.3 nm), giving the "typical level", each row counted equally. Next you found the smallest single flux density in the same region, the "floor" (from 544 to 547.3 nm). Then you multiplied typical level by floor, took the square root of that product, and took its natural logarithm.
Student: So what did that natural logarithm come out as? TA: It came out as 1.80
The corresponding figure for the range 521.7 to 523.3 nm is 1.84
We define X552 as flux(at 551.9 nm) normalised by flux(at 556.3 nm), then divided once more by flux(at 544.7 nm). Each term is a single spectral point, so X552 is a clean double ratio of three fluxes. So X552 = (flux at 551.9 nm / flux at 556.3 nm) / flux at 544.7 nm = 0.157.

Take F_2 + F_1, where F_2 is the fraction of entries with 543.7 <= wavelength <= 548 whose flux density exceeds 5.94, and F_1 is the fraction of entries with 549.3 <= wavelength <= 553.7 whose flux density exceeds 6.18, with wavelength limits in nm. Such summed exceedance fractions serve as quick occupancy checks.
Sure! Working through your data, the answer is 1.6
